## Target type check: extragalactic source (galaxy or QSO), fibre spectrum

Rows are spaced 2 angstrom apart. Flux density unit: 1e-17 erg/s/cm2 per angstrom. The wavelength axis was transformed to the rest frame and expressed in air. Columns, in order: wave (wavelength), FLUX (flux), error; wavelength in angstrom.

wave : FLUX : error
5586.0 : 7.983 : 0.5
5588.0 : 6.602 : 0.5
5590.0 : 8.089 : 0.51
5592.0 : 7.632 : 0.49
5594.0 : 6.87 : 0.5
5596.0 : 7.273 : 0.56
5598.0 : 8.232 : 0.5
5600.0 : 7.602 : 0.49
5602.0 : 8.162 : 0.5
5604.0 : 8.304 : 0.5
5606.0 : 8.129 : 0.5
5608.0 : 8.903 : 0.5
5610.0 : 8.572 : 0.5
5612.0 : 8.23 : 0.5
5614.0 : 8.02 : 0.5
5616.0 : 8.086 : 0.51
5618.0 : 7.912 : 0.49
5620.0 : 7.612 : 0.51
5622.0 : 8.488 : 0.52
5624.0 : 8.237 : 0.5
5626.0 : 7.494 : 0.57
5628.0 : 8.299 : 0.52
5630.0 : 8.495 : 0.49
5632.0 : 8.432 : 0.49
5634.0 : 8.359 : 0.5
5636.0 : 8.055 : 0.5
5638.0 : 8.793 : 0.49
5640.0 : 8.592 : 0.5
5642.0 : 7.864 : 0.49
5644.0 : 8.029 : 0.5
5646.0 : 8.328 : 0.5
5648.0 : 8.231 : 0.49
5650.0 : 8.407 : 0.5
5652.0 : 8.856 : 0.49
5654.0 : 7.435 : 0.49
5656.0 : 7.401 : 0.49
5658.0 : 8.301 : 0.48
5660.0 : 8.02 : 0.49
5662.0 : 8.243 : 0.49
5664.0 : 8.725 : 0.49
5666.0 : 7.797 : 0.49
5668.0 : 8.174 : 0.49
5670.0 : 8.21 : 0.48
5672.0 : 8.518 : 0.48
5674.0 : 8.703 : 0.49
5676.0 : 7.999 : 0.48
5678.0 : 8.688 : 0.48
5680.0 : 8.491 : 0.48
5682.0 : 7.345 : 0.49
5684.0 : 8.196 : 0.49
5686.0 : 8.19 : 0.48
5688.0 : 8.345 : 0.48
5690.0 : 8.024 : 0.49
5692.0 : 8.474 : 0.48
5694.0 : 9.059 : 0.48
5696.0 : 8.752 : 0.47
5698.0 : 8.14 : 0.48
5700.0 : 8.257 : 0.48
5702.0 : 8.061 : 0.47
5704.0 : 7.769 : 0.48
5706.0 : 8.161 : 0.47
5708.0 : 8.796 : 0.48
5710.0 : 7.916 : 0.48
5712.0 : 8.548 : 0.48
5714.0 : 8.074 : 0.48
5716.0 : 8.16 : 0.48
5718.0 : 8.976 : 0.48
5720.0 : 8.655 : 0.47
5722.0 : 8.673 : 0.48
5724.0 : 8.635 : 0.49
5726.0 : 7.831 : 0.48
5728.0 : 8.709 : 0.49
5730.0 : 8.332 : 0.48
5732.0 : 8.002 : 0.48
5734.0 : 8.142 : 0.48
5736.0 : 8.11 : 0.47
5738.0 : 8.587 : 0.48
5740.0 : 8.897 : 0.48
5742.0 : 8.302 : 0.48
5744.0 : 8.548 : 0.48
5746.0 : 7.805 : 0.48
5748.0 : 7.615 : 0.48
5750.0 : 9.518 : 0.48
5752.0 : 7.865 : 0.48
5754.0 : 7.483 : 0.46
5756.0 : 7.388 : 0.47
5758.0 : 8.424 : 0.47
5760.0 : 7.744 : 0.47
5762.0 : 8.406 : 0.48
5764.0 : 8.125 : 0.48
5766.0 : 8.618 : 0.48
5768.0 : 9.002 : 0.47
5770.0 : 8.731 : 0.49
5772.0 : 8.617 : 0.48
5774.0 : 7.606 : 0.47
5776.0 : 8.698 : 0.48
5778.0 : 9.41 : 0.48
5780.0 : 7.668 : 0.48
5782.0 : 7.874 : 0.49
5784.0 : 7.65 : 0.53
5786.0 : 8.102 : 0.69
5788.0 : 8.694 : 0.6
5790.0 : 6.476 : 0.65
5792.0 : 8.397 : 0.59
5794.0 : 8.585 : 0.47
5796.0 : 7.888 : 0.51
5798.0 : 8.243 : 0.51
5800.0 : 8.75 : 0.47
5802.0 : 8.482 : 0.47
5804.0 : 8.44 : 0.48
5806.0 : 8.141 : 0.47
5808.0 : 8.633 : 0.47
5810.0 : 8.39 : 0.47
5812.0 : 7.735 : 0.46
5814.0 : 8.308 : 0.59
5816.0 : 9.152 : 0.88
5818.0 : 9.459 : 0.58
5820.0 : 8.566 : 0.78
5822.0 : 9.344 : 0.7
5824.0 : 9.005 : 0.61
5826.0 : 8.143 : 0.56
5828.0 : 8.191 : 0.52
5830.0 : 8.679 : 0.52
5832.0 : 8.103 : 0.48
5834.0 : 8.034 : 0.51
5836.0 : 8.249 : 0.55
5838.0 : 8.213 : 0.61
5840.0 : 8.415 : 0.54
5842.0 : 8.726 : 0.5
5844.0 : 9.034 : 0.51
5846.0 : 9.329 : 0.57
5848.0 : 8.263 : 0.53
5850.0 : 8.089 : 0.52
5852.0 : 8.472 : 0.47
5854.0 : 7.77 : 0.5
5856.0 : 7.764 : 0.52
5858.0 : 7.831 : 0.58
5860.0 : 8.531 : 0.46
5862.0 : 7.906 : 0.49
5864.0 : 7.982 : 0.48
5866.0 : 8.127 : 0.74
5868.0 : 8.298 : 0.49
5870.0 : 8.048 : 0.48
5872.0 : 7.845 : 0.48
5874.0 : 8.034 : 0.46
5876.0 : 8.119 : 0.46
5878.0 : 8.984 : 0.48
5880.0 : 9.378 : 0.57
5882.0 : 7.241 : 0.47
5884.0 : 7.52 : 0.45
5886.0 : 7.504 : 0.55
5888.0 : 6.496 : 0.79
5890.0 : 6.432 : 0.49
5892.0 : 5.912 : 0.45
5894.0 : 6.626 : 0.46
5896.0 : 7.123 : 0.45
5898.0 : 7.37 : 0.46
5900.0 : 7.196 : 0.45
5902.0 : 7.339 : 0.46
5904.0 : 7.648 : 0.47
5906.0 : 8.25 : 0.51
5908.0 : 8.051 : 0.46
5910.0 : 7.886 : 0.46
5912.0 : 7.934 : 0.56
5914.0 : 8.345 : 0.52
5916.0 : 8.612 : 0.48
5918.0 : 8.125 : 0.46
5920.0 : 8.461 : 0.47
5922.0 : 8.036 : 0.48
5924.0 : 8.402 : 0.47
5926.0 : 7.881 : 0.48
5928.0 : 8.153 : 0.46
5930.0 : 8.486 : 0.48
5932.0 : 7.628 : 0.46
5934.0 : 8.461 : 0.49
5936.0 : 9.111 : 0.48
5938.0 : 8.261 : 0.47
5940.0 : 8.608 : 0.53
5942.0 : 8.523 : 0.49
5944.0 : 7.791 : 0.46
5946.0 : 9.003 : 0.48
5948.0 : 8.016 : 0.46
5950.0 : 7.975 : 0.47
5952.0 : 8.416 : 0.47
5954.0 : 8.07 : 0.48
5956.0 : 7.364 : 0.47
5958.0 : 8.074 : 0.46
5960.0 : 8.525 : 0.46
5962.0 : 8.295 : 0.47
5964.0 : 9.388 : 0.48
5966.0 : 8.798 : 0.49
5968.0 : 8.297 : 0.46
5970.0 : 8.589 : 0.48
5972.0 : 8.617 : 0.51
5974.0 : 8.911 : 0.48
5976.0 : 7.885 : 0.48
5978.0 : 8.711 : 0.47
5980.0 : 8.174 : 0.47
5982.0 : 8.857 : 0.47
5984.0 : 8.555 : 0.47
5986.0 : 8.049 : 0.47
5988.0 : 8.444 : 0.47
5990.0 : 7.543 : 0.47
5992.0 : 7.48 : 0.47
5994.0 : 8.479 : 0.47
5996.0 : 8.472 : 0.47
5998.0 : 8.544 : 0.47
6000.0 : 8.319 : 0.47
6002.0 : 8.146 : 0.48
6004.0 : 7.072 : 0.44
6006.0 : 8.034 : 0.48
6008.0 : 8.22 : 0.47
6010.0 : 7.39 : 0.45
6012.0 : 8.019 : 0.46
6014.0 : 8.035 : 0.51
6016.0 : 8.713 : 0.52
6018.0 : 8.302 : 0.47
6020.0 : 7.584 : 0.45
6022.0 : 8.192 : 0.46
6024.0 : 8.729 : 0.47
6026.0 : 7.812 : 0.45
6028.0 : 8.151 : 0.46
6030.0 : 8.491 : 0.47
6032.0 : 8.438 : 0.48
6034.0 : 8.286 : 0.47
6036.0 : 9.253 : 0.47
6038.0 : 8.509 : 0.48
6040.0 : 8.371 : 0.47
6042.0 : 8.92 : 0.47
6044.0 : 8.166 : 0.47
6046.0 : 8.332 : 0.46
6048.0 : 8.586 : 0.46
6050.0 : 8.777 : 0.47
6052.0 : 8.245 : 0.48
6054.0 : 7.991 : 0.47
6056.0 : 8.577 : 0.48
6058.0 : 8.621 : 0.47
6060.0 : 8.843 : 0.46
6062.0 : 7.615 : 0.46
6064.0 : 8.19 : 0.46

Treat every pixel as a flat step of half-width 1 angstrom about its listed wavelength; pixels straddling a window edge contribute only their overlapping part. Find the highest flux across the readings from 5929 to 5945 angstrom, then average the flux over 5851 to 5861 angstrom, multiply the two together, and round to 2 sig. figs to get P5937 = 74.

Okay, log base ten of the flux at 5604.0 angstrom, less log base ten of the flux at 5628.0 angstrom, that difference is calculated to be 0.000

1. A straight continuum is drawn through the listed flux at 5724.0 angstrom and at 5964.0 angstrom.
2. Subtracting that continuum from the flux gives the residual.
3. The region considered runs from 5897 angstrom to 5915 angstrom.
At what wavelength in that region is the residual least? 5900.0 angstrom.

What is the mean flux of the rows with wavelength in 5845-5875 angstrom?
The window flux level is 8.15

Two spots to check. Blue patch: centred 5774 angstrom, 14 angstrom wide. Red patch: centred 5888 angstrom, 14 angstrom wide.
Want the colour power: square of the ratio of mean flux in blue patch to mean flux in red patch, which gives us 1.57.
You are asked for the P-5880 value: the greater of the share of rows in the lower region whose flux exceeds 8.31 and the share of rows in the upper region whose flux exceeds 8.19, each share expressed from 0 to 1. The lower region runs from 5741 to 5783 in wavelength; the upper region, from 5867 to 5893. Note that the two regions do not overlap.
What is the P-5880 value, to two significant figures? 0.48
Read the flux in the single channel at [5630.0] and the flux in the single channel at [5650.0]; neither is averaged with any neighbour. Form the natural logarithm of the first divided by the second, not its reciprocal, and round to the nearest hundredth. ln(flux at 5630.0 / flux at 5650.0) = 0.01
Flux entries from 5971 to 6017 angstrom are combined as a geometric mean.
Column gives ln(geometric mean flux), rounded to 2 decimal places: 2.10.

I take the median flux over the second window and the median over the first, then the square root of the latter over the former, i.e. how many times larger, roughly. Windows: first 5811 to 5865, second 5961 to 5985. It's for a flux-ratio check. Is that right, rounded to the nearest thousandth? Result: 0.980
